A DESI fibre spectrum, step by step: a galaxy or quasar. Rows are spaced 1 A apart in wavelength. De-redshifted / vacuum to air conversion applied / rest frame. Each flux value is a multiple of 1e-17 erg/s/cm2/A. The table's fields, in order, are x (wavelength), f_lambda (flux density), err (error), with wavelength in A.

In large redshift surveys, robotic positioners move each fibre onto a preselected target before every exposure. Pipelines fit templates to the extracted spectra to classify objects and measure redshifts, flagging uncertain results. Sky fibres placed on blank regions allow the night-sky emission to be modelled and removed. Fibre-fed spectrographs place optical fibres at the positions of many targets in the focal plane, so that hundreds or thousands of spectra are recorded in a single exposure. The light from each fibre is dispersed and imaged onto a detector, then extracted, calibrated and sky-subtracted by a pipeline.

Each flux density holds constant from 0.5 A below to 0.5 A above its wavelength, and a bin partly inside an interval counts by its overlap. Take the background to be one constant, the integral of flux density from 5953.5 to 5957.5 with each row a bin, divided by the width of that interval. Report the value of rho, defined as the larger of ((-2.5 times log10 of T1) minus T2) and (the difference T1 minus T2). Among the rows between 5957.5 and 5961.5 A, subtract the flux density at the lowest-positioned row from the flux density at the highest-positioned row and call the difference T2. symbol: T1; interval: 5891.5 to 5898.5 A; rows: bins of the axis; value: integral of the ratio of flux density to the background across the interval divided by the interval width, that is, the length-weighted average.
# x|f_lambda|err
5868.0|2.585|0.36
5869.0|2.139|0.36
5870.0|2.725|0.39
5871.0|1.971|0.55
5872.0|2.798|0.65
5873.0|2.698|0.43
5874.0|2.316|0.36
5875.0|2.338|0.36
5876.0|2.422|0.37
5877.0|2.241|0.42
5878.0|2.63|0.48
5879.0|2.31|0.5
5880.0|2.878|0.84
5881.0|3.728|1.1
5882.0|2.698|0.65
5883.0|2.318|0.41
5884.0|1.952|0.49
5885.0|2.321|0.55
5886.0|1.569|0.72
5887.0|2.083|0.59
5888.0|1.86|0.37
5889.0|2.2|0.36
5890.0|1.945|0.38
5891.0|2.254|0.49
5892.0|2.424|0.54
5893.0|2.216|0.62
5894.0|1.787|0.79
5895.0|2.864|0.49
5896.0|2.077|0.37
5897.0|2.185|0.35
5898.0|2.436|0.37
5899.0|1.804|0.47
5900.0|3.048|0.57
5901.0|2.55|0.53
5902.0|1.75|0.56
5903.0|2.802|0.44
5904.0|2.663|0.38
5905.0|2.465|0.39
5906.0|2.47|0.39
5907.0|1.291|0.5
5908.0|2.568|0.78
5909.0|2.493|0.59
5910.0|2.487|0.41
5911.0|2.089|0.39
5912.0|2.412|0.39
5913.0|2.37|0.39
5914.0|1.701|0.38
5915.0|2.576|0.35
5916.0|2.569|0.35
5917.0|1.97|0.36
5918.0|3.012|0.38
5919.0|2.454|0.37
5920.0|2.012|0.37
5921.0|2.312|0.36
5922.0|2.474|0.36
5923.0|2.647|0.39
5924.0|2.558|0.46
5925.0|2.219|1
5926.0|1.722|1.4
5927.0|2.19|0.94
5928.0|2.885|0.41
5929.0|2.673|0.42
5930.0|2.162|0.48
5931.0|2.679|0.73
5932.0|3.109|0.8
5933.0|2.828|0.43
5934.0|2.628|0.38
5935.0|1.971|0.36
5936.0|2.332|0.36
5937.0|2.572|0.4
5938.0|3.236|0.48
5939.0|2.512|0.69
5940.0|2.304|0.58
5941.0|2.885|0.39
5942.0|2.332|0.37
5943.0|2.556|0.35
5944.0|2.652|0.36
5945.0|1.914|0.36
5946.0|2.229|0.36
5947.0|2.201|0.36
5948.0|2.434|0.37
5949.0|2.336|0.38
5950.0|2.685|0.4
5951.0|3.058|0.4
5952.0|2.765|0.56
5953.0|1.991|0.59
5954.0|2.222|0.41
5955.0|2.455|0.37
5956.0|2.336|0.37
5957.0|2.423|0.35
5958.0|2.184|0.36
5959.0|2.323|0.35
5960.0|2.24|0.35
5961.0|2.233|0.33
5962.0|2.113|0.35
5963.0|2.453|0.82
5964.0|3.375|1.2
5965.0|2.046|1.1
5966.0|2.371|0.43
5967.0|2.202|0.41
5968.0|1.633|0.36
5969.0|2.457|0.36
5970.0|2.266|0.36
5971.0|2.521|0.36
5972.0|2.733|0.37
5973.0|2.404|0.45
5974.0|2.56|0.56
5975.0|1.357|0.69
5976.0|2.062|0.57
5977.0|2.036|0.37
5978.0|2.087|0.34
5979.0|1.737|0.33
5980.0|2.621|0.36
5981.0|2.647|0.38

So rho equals 0.92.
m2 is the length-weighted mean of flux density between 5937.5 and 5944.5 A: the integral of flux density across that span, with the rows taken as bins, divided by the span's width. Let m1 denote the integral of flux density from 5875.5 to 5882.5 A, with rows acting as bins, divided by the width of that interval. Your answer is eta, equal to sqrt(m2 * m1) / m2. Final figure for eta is 1.01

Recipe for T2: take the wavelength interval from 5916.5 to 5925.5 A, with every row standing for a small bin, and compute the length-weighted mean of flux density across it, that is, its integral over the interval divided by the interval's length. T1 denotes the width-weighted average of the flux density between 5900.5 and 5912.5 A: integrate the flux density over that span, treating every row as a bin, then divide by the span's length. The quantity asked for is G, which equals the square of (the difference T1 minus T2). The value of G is 0.005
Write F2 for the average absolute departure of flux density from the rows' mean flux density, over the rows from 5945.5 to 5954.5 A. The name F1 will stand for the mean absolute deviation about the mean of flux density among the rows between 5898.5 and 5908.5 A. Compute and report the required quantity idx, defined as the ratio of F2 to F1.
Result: 0.61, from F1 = 0.44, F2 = 0.267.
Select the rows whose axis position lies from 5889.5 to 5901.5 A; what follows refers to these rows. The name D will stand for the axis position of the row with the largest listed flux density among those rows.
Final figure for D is 5900.0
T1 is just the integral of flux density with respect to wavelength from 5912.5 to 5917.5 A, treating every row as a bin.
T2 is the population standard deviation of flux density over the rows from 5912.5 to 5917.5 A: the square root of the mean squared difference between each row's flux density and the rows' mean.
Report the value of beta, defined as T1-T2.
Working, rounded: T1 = 11.2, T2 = 0.35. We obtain 11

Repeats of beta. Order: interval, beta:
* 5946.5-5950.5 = 9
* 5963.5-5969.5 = 14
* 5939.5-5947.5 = 19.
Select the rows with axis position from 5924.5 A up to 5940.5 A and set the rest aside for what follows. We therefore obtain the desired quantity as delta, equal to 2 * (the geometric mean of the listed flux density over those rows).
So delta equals 4.94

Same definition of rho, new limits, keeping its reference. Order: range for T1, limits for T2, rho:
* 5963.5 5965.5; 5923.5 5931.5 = 1.03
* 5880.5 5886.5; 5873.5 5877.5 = 1.11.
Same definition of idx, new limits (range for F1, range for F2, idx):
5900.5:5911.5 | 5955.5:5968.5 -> 0.67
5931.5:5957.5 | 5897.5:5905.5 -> 1.23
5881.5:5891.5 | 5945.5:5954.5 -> 1.12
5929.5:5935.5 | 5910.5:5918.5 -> 0.95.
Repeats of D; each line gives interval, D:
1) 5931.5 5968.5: 5964.0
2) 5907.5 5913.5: 5908.0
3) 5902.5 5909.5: 5903.0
